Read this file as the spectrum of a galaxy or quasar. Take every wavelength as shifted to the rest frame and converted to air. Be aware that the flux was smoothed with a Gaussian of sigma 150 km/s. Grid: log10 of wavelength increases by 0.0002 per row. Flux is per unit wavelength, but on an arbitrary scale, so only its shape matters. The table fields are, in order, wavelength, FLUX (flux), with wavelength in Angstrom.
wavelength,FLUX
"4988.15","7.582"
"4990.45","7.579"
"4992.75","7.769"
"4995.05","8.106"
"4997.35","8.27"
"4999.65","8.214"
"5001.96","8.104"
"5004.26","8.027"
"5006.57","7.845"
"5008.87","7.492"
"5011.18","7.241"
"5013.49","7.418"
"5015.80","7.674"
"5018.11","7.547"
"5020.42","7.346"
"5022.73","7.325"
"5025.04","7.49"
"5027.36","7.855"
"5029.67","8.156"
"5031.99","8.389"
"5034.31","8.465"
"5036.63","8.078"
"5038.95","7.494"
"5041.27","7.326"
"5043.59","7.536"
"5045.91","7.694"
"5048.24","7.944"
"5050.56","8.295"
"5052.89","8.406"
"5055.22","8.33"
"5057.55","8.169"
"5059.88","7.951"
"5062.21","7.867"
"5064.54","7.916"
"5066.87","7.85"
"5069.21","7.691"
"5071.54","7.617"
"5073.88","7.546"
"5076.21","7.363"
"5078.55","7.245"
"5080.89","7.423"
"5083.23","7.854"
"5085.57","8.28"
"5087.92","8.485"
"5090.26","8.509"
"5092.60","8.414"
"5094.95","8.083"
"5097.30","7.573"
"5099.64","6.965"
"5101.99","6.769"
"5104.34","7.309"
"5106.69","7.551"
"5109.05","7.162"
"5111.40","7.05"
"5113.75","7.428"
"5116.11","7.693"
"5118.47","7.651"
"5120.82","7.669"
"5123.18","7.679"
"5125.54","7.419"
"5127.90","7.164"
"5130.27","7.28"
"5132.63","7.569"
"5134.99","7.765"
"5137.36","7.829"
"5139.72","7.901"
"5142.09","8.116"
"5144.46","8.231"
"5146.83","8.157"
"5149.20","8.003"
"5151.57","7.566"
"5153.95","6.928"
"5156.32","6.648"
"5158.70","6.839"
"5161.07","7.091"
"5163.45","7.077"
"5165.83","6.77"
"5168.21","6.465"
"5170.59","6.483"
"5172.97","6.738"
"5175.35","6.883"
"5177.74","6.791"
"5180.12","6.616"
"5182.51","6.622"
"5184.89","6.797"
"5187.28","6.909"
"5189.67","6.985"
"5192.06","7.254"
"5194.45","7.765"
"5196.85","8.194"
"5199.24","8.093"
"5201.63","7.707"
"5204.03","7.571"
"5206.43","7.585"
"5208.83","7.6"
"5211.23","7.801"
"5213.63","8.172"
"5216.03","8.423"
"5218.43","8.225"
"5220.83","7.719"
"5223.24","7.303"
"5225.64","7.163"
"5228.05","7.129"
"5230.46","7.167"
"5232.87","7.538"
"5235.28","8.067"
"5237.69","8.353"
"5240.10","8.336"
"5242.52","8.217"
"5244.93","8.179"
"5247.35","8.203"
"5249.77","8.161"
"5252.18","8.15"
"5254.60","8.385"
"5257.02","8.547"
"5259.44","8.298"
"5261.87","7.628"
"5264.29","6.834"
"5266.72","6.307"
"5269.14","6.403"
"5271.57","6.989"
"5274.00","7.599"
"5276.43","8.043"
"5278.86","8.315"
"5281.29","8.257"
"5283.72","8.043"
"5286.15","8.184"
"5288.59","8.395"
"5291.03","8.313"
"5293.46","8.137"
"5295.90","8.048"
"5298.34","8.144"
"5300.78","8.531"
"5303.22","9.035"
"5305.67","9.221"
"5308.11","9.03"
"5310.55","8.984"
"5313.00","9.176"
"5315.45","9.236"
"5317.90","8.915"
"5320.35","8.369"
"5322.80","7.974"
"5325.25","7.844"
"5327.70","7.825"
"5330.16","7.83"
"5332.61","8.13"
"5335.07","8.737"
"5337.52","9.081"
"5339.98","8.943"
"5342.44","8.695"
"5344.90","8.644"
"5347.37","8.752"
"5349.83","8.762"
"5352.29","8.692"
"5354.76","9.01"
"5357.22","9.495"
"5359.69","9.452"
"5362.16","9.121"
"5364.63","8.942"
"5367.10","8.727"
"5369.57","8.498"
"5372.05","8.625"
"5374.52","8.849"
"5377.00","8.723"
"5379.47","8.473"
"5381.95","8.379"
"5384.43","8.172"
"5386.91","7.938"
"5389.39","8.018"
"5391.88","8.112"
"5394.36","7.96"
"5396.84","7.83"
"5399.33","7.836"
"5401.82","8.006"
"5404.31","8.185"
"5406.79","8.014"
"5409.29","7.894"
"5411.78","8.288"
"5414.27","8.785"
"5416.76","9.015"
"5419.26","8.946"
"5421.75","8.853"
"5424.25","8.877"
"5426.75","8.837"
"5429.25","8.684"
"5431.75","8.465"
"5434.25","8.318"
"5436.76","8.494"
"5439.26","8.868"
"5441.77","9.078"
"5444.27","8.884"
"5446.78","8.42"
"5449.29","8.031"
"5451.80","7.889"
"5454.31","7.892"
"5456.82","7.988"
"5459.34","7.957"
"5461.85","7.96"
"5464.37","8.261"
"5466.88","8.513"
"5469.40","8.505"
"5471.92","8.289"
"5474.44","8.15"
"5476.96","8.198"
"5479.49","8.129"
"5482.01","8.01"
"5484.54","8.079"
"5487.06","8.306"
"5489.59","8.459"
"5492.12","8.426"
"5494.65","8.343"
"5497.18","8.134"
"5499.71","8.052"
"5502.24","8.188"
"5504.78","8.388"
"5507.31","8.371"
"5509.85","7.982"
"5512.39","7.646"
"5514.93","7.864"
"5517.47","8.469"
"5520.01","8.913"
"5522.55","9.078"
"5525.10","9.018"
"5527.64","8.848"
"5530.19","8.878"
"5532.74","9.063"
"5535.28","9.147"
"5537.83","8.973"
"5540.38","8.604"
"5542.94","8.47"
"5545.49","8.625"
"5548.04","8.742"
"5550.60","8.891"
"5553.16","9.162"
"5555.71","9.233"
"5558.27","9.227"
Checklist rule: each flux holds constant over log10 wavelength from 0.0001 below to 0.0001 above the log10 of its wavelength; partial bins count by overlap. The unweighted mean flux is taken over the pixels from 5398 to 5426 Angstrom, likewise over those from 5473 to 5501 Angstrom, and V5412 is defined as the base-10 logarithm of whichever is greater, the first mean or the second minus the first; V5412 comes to 0.926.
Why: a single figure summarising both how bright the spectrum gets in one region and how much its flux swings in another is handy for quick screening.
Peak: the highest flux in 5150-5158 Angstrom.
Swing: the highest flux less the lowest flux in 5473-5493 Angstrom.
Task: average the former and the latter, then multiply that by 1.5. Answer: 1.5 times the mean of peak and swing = 6.01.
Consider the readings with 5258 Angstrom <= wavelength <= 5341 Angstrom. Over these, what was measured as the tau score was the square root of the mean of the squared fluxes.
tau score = 8.2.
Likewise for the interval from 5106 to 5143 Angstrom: 7.6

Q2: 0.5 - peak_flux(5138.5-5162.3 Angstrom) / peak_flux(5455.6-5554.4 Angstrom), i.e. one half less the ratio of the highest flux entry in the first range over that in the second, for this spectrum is -0.398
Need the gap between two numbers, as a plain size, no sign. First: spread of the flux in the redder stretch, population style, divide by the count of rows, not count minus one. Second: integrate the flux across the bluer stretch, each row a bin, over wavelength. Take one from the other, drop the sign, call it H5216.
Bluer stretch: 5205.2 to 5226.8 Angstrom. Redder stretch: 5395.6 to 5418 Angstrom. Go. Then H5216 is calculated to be 168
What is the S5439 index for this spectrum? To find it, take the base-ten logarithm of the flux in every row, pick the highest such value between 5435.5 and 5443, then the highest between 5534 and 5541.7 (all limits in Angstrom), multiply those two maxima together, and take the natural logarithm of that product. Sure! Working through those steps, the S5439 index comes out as -0.082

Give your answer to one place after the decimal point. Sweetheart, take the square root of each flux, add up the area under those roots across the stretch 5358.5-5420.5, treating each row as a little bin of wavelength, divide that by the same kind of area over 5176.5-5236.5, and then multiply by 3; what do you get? 3.3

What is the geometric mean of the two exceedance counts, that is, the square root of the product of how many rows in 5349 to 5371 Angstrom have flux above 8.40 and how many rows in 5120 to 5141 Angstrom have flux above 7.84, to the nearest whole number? 3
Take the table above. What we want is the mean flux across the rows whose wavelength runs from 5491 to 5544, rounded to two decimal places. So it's 8.52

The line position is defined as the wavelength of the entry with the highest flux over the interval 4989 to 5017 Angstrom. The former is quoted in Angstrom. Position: 4997.35 Angstrom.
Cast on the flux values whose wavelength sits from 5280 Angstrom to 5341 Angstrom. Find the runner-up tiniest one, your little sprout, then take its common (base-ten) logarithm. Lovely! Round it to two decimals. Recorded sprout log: 0.89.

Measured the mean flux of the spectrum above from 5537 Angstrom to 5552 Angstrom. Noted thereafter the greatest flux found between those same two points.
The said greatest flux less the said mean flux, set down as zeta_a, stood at 0.26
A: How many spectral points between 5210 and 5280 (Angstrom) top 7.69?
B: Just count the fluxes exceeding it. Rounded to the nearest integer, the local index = 18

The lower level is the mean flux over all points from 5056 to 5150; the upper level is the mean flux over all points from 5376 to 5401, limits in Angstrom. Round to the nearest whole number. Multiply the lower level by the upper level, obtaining 63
